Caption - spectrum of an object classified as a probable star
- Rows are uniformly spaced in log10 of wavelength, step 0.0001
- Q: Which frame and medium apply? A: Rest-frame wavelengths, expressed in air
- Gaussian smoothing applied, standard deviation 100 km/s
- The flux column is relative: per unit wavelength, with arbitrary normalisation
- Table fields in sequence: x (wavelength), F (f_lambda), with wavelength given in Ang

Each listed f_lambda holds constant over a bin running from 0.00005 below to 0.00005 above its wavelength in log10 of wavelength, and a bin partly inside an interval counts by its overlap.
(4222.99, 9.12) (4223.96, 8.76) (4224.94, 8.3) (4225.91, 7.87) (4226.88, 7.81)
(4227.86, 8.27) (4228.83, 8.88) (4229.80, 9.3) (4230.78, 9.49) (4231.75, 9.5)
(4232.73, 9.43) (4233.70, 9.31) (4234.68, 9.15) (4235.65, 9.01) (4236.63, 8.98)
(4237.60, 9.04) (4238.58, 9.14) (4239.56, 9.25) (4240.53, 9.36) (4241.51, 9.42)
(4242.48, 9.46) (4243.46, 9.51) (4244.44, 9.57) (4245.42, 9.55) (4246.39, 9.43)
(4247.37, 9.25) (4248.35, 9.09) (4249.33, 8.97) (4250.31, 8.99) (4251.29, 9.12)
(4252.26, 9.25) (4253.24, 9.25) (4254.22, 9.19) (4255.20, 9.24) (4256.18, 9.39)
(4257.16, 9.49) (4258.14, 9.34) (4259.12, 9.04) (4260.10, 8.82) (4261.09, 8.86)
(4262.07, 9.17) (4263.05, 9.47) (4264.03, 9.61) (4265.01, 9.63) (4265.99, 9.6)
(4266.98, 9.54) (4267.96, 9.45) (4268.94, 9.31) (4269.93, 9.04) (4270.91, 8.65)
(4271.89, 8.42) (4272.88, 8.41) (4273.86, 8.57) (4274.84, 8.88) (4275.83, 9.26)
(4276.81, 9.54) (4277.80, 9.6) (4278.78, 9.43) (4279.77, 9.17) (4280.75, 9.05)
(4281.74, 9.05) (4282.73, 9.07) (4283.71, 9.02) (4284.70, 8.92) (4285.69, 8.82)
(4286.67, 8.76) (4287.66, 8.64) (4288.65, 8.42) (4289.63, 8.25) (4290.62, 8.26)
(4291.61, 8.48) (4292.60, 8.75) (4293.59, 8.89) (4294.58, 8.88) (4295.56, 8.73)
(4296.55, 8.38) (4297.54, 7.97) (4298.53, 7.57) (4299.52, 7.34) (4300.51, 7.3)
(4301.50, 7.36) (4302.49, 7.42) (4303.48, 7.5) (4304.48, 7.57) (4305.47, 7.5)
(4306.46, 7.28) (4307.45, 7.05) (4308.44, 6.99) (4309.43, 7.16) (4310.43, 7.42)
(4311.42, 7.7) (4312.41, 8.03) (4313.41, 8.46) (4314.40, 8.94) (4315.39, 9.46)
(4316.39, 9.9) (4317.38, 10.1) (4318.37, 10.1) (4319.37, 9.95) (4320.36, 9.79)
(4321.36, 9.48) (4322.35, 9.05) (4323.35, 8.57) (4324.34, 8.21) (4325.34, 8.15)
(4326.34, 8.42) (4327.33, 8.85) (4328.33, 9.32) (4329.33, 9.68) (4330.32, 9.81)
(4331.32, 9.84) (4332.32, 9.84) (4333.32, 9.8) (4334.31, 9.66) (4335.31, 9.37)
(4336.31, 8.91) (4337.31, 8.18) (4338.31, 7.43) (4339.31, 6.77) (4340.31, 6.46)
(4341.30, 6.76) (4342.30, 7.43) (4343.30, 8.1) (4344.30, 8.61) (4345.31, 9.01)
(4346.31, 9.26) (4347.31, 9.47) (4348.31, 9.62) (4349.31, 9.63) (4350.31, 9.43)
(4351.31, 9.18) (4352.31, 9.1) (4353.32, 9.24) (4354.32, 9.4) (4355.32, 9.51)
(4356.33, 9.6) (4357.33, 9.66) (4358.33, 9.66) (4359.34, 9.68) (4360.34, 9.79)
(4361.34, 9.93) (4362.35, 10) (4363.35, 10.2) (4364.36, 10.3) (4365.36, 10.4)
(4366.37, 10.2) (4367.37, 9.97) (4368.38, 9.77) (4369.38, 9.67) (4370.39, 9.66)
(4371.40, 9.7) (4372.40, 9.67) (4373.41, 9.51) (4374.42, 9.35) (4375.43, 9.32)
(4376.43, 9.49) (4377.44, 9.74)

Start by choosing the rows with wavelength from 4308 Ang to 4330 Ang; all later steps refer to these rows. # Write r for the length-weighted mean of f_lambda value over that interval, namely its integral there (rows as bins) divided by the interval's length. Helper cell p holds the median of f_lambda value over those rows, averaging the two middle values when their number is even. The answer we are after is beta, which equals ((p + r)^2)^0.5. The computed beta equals 17.7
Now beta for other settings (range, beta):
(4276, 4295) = 17.8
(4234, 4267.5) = 18.5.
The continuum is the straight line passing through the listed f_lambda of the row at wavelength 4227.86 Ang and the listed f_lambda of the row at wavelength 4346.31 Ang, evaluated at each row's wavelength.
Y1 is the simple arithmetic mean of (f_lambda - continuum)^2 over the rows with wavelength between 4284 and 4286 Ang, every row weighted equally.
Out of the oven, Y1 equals 0.02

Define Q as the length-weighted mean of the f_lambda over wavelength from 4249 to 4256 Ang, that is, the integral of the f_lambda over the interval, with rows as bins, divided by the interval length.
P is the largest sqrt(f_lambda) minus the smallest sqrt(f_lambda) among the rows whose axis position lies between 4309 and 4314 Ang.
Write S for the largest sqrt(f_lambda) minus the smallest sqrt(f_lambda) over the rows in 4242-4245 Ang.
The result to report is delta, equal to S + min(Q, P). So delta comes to 0.25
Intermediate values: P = 0.23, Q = 9.17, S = 0.02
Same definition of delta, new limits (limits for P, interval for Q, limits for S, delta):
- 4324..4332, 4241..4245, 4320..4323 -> 0.40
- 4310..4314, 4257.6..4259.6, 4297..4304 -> 0.31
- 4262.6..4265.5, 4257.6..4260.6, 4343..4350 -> 0.28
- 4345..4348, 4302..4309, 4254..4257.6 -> 0.12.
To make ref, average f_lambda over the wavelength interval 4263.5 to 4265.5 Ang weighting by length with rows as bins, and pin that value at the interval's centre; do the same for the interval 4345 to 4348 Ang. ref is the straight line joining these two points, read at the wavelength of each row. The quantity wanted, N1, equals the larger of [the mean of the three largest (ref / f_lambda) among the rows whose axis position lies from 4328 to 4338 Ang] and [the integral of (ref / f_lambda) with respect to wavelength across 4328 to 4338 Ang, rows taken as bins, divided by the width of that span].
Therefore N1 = 1.06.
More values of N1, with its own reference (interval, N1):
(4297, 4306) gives 1.29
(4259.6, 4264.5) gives 1.08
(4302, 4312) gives 1.34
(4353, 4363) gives 0.99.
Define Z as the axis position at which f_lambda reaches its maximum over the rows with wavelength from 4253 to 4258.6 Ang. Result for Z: 4257.16 Ang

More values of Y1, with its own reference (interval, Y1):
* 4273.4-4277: 0.29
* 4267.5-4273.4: 0.25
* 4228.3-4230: 0.70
